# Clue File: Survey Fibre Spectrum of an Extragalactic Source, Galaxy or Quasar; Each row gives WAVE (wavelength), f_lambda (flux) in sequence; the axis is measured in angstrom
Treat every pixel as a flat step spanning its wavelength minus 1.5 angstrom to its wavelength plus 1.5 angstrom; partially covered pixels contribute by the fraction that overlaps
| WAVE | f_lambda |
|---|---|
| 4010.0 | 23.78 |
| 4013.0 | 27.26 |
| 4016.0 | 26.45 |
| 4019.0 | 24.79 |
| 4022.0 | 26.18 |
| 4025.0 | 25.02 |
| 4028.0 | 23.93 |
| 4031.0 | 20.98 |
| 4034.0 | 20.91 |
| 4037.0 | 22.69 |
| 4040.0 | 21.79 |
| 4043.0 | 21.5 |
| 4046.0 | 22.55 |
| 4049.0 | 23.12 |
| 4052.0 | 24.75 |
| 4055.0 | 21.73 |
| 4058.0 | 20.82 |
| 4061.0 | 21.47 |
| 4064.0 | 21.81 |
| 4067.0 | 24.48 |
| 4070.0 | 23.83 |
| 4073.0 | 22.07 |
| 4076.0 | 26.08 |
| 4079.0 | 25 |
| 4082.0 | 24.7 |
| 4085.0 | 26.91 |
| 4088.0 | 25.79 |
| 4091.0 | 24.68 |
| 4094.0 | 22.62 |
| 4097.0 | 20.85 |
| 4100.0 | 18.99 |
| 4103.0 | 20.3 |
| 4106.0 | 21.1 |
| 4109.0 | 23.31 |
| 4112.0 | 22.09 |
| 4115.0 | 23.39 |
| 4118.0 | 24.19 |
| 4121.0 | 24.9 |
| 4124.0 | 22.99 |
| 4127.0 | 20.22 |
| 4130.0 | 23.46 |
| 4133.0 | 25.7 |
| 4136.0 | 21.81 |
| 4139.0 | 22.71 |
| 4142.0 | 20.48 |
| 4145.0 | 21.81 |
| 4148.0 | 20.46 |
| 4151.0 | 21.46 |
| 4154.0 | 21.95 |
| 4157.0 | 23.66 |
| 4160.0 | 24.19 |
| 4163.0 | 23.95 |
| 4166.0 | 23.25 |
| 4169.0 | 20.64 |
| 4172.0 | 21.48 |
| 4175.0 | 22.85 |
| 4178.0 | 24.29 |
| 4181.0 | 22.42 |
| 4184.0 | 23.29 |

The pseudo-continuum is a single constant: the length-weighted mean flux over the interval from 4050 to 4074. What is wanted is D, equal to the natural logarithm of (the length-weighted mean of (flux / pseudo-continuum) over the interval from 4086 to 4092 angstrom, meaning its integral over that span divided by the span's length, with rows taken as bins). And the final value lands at 0.12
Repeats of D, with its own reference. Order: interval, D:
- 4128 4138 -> 0.03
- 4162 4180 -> 0.00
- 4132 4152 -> -0.03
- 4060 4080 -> 0.04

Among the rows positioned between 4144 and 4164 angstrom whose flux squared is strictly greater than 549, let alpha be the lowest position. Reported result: 4157.0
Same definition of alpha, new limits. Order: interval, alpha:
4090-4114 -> 4091.0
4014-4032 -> 4016.0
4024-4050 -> 4025.0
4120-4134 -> 4121.0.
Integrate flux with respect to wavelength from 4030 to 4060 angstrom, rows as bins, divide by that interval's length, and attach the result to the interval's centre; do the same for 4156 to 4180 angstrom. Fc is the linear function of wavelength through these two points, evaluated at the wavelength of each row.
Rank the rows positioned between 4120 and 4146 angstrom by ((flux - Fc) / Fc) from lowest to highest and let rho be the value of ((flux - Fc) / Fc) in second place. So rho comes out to -0.102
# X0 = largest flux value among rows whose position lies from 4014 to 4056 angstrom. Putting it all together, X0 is 26.45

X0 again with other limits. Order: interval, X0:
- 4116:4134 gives 25.7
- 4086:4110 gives 25.79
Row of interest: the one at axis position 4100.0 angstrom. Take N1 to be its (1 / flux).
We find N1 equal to 0.053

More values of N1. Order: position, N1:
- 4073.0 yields 0.045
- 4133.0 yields 0.039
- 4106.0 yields 0.047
